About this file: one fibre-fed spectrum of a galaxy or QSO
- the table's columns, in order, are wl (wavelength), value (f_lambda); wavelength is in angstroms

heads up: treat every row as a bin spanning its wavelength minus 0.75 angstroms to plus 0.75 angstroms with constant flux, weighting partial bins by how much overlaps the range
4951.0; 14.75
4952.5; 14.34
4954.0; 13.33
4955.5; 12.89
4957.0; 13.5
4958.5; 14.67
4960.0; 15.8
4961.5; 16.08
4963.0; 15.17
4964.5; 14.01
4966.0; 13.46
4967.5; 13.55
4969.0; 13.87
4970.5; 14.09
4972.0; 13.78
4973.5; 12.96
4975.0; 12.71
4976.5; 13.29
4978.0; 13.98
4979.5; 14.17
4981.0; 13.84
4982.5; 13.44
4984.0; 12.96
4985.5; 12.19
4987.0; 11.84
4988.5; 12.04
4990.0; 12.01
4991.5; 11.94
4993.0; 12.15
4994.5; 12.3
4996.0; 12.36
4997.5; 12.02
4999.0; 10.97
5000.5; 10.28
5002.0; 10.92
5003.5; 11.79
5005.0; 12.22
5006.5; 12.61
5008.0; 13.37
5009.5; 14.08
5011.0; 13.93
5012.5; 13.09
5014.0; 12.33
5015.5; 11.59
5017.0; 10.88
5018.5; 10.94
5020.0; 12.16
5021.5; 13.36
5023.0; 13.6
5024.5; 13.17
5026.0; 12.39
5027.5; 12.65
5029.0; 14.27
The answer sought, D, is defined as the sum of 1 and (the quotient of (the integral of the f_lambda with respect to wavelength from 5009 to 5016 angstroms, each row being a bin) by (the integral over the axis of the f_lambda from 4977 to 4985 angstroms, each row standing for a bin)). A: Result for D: 1.84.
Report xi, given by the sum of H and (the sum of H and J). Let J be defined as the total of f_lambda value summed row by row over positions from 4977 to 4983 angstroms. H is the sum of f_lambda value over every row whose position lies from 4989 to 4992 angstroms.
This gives 103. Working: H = 24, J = 55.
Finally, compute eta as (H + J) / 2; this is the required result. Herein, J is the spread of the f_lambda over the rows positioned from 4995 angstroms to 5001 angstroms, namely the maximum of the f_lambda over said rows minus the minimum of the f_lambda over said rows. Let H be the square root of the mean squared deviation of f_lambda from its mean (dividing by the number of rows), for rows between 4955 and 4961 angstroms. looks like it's 1.6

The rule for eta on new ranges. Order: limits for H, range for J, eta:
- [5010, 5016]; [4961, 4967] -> 1.7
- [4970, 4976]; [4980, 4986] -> 1.1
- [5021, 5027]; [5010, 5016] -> 1.4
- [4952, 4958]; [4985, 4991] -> 0.4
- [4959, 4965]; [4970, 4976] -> 1.1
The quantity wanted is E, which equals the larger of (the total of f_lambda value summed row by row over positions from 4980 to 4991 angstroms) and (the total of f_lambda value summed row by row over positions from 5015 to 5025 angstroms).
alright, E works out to 88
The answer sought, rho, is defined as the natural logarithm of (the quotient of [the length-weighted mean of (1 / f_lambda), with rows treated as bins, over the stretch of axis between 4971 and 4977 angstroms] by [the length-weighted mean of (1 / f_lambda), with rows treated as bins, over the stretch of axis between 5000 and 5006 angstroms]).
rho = -0.15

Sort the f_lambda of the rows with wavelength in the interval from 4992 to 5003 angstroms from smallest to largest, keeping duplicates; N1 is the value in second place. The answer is 10.92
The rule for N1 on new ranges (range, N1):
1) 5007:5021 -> 10.94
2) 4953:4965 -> 13.33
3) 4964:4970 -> 13.55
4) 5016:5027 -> 10.94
